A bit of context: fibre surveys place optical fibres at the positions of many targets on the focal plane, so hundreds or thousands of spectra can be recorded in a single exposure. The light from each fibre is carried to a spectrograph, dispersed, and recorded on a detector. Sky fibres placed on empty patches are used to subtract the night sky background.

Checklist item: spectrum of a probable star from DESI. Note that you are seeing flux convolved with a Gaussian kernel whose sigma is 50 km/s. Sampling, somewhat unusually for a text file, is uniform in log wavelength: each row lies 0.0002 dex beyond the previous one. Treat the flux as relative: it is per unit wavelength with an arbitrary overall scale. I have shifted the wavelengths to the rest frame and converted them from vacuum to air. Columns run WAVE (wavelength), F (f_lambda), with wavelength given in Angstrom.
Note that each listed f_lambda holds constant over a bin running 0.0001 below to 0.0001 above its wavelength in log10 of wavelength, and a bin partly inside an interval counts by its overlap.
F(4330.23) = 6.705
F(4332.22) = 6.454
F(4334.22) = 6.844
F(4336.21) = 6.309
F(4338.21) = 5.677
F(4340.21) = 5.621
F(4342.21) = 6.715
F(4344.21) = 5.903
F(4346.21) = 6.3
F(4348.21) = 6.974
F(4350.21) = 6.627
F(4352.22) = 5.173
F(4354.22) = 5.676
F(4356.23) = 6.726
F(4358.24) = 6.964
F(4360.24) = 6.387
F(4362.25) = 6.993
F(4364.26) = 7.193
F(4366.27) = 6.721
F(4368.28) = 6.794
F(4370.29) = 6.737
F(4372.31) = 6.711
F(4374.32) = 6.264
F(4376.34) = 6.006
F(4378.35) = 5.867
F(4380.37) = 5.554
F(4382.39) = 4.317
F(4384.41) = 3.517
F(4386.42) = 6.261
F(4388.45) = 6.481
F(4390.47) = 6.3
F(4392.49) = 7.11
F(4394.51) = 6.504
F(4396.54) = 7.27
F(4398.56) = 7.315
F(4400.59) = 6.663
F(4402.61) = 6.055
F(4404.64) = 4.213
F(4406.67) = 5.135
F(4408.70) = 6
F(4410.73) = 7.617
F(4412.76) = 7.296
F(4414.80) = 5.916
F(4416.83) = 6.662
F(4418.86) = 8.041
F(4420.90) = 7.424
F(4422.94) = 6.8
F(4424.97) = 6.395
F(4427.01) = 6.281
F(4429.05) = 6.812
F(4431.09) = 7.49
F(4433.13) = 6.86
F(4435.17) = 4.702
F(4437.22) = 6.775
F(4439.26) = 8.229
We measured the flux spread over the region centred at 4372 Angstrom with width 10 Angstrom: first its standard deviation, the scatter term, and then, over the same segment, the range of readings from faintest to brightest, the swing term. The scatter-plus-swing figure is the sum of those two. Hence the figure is 1.1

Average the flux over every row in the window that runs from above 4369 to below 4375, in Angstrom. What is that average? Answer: 6.6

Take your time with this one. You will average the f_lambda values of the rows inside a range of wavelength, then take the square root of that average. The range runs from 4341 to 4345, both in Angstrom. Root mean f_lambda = 2.51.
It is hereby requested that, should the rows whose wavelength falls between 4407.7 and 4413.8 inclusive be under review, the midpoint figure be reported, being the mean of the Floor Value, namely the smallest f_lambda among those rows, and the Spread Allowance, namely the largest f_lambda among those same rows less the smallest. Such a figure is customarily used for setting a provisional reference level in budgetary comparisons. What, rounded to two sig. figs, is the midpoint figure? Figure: 3.8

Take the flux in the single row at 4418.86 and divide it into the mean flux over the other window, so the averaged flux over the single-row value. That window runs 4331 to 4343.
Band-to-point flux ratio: 0.78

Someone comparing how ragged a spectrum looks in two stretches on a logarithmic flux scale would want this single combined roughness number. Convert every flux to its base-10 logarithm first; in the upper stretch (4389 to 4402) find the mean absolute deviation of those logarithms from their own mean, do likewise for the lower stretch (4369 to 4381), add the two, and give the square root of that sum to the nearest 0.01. 0.22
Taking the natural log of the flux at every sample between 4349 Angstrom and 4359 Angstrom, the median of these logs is 1.89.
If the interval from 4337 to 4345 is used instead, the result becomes 1.76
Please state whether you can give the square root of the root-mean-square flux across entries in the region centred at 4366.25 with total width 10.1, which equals 2.62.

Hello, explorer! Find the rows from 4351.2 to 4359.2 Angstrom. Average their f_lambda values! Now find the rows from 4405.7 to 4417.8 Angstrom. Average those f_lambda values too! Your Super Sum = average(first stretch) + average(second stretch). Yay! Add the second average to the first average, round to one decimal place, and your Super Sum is 12.6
